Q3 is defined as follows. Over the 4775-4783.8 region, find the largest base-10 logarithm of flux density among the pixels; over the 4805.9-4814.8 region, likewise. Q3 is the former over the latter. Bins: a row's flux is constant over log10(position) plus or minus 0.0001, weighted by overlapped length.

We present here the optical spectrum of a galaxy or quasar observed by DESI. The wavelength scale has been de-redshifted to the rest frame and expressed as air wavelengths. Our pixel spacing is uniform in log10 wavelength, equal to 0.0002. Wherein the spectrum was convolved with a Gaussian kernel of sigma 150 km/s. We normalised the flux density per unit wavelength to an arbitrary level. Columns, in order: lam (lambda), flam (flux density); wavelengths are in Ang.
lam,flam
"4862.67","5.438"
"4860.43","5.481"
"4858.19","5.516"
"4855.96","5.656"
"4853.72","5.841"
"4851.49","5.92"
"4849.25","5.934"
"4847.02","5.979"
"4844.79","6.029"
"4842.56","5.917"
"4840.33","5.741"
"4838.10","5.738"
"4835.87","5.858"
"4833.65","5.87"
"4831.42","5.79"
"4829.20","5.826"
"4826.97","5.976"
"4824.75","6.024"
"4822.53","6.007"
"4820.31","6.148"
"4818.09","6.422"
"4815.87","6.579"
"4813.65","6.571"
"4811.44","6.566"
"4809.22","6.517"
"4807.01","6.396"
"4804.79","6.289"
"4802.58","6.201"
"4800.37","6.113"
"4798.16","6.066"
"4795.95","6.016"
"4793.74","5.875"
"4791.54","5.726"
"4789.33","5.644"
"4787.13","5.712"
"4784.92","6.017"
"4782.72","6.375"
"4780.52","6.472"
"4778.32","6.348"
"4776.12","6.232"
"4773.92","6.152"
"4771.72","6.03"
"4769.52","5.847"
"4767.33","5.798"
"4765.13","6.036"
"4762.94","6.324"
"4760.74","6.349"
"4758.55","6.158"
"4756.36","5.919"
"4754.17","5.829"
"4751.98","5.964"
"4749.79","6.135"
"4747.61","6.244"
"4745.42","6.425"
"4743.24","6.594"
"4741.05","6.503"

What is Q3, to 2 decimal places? 0.99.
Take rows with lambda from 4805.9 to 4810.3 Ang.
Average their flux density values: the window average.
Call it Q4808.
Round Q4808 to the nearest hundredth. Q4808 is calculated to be 6.46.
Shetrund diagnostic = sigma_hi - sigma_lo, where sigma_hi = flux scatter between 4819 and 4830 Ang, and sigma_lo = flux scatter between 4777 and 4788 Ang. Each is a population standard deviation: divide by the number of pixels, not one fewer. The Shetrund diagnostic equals -0.18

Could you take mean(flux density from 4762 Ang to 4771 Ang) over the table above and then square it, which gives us 36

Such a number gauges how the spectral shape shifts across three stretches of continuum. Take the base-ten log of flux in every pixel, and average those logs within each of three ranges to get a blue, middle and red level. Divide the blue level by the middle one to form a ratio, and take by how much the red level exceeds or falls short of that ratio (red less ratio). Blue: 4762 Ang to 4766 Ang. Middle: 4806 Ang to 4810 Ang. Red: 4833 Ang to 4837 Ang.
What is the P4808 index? -0.208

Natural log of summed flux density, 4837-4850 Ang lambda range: 3.6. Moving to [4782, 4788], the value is 2.9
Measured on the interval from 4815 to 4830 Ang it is 3.8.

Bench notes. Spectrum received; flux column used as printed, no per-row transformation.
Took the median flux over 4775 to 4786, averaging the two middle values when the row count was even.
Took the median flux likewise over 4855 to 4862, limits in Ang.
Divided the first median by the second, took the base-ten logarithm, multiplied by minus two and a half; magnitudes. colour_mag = -0.15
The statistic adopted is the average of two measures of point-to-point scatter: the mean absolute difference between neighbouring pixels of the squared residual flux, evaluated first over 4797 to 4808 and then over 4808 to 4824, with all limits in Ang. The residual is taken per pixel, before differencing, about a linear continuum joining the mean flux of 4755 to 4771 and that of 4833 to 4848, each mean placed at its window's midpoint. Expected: 0.065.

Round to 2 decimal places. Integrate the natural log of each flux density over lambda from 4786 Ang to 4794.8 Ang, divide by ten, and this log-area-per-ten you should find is 1.54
